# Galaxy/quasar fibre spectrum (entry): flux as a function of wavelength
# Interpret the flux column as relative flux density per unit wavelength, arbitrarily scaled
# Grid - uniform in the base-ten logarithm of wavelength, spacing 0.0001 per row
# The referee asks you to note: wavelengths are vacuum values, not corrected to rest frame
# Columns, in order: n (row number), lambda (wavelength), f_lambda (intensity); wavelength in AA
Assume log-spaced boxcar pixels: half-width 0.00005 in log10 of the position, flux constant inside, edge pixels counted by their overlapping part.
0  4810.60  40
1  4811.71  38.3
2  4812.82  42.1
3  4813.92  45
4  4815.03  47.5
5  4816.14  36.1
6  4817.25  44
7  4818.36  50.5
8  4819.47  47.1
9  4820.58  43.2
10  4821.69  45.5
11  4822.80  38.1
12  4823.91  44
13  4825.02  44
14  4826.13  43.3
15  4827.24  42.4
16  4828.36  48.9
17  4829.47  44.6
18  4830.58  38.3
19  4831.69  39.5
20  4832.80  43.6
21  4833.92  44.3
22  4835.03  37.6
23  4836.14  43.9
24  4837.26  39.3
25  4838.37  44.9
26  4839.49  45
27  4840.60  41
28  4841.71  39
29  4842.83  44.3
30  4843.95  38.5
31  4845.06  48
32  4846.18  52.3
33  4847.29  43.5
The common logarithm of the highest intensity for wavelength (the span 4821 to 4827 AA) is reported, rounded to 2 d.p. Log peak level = 1.66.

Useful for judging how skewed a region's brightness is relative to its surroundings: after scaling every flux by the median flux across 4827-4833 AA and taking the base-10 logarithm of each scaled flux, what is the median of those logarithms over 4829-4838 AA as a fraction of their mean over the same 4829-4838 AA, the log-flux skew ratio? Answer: 0.9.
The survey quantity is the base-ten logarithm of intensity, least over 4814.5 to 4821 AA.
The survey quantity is 1.56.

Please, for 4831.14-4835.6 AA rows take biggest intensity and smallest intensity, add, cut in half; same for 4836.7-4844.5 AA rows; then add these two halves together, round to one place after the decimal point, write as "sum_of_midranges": 82.7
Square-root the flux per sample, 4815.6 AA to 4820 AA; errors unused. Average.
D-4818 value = 6.65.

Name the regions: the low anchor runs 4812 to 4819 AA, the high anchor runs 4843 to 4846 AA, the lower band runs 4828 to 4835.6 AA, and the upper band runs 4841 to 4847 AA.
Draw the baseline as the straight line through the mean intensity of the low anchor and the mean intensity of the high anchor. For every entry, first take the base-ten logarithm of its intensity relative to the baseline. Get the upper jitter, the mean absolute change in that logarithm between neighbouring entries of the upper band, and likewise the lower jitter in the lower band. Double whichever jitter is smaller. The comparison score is 0.080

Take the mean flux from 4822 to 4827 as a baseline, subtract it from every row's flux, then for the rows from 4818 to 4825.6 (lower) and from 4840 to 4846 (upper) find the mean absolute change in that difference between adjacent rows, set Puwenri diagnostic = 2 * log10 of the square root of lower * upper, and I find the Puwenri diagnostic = 1.33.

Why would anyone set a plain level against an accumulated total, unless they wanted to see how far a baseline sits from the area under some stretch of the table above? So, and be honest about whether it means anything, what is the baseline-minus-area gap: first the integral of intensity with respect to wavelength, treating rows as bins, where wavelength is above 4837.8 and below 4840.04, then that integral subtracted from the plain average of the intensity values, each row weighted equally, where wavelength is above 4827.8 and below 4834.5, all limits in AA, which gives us -57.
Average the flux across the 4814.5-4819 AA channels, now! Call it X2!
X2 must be 44.5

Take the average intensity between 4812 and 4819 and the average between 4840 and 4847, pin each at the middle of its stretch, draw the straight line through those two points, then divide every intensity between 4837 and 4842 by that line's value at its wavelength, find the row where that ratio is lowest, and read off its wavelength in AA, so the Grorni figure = 4841.71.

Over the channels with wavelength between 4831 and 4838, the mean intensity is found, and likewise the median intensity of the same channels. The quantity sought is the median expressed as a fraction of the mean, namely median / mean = 1.00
